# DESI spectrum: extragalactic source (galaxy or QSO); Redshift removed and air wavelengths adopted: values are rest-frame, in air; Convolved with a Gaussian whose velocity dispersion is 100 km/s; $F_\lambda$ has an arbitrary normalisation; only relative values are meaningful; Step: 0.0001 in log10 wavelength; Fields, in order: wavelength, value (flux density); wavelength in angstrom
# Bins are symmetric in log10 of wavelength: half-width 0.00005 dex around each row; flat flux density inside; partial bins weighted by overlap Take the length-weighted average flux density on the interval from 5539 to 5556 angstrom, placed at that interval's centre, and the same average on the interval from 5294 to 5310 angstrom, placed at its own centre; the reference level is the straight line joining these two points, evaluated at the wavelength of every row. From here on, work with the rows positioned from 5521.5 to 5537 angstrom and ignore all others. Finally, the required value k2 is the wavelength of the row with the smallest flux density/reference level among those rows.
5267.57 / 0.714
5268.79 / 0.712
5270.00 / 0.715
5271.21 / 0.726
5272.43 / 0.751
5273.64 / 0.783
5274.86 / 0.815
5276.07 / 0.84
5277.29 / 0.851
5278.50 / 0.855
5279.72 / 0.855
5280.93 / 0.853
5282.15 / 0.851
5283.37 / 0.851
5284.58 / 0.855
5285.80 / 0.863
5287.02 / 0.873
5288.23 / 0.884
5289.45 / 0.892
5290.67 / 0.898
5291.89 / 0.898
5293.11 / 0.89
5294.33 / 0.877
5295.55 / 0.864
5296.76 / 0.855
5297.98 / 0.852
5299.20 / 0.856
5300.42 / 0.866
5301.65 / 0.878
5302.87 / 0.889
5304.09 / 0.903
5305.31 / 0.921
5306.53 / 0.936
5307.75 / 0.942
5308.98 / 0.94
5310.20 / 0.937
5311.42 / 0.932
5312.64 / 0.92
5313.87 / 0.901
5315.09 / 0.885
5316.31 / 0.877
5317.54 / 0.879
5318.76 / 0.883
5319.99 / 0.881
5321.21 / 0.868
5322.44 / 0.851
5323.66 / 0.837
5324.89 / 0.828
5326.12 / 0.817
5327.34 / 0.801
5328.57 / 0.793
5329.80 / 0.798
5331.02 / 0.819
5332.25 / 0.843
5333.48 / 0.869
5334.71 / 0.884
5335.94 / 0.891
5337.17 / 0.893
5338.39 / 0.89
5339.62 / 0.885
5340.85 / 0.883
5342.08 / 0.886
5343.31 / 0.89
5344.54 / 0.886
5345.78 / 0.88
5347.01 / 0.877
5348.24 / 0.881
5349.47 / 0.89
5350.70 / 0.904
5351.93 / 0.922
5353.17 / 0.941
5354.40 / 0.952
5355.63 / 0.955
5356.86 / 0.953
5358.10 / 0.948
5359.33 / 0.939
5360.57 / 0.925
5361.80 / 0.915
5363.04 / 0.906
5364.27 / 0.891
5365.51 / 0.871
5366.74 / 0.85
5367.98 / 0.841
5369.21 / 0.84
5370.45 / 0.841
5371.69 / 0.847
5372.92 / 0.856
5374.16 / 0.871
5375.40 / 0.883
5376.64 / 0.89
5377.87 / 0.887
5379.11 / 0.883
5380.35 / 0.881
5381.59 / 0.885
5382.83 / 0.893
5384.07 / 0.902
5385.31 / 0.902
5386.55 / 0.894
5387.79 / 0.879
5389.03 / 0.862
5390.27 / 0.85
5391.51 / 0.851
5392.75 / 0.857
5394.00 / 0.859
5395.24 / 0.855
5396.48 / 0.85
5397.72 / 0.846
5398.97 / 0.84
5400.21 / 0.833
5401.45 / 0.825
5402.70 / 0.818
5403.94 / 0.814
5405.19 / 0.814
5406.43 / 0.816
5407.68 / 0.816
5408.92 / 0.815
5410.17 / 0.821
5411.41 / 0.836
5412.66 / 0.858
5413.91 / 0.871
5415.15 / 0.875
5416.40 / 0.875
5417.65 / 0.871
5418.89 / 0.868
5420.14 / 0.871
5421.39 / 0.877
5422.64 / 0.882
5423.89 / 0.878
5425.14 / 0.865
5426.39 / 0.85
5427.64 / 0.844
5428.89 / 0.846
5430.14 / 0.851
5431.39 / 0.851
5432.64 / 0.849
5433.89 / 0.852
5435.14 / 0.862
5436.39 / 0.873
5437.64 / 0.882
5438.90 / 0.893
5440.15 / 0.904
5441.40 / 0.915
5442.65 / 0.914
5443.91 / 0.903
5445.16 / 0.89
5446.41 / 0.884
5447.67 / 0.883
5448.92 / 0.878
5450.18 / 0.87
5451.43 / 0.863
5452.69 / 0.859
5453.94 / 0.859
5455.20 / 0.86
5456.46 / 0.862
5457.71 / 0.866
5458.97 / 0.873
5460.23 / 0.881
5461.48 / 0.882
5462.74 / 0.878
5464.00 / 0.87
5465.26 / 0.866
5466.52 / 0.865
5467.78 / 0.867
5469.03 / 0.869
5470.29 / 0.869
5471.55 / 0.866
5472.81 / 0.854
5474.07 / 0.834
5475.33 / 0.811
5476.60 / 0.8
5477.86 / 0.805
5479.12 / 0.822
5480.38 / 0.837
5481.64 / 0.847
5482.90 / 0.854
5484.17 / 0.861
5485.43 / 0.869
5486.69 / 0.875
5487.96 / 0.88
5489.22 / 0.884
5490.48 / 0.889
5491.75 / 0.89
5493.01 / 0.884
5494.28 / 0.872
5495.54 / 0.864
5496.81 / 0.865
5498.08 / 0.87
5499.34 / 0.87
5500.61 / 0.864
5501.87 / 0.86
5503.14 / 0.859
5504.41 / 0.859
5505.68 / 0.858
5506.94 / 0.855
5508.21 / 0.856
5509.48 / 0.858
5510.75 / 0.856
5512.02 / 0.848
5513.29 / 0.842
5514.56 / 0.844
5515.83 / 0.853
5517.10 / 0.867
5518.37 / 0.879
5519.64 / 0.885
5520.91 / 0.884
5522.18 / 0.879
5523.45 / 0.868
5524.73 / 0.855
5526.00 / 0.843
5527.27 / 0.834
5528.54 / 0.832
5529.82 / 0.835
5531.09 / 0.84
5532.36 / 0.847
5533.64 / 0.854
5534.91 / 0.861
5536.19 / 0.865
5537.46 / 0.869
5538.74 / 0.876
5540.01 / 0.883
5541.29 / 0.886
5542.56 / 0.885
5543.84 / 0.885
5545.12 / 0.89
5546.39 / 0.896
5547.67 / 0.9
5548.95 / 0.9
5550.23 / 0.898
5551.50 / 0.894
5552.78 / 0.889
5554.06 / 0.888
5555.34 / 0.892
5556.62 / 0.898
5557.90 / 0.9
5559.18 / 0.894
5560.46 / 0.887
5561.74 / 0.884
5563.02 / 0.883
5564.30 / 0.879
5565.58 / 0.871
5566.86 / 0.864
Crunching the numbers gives 5528.54 angstrom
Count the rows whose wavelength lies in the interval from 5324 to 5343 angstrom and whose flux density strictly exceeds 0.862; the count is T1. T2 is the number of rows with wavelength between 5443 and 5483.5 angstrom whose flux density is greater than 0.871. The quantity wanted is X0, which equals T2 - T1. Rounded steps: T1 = 8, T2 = 9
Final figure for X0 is 1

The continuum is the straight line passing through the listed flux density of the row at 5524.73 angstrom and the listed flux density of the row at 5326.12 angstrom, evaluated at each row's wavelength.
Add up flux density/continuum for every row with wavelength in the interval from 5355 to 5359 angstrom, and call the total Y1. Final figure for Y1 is 3.47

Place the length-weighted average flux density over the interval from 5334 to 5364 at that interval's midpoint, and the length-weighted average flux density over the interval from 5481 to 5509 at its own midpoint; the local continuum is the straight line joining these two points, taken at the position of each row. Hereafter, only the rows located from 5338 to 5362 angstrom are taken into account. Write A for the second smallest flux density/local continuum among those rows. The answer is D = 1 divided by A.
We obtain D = 1.03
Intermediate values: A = 0.97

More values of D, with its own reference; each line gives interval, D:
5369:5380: 1.07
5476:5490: 1.08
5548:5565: 0.96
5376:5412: 1.10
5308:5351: 1.14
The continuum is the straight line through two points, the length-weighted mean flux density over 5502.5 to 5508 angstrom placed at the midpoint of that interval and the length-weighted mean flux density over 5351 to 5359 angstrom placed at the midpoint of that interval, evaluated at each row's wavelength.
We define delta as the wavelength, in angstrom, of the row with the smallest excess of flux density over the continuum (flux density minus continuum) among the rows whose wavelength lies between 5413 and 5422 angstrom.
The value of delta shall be 5418.89 angstrom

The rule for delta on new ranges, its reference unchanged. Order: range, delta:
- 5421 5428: 5427.64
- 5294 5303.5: 5297.98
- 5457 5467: 5457.71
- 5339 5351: 5347.01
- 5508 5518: 5513.29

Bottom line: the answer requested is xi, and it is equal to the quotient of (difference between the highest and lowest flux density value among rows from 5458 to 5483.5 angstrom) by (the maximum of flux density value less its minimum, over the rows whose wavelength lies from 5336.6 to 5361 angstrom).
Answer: 1.1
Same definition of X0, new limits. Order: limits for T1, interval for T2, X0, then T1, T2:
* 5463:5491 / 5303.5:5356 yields 20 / 12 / 32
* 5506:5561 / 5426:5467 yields -11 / 26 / 15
